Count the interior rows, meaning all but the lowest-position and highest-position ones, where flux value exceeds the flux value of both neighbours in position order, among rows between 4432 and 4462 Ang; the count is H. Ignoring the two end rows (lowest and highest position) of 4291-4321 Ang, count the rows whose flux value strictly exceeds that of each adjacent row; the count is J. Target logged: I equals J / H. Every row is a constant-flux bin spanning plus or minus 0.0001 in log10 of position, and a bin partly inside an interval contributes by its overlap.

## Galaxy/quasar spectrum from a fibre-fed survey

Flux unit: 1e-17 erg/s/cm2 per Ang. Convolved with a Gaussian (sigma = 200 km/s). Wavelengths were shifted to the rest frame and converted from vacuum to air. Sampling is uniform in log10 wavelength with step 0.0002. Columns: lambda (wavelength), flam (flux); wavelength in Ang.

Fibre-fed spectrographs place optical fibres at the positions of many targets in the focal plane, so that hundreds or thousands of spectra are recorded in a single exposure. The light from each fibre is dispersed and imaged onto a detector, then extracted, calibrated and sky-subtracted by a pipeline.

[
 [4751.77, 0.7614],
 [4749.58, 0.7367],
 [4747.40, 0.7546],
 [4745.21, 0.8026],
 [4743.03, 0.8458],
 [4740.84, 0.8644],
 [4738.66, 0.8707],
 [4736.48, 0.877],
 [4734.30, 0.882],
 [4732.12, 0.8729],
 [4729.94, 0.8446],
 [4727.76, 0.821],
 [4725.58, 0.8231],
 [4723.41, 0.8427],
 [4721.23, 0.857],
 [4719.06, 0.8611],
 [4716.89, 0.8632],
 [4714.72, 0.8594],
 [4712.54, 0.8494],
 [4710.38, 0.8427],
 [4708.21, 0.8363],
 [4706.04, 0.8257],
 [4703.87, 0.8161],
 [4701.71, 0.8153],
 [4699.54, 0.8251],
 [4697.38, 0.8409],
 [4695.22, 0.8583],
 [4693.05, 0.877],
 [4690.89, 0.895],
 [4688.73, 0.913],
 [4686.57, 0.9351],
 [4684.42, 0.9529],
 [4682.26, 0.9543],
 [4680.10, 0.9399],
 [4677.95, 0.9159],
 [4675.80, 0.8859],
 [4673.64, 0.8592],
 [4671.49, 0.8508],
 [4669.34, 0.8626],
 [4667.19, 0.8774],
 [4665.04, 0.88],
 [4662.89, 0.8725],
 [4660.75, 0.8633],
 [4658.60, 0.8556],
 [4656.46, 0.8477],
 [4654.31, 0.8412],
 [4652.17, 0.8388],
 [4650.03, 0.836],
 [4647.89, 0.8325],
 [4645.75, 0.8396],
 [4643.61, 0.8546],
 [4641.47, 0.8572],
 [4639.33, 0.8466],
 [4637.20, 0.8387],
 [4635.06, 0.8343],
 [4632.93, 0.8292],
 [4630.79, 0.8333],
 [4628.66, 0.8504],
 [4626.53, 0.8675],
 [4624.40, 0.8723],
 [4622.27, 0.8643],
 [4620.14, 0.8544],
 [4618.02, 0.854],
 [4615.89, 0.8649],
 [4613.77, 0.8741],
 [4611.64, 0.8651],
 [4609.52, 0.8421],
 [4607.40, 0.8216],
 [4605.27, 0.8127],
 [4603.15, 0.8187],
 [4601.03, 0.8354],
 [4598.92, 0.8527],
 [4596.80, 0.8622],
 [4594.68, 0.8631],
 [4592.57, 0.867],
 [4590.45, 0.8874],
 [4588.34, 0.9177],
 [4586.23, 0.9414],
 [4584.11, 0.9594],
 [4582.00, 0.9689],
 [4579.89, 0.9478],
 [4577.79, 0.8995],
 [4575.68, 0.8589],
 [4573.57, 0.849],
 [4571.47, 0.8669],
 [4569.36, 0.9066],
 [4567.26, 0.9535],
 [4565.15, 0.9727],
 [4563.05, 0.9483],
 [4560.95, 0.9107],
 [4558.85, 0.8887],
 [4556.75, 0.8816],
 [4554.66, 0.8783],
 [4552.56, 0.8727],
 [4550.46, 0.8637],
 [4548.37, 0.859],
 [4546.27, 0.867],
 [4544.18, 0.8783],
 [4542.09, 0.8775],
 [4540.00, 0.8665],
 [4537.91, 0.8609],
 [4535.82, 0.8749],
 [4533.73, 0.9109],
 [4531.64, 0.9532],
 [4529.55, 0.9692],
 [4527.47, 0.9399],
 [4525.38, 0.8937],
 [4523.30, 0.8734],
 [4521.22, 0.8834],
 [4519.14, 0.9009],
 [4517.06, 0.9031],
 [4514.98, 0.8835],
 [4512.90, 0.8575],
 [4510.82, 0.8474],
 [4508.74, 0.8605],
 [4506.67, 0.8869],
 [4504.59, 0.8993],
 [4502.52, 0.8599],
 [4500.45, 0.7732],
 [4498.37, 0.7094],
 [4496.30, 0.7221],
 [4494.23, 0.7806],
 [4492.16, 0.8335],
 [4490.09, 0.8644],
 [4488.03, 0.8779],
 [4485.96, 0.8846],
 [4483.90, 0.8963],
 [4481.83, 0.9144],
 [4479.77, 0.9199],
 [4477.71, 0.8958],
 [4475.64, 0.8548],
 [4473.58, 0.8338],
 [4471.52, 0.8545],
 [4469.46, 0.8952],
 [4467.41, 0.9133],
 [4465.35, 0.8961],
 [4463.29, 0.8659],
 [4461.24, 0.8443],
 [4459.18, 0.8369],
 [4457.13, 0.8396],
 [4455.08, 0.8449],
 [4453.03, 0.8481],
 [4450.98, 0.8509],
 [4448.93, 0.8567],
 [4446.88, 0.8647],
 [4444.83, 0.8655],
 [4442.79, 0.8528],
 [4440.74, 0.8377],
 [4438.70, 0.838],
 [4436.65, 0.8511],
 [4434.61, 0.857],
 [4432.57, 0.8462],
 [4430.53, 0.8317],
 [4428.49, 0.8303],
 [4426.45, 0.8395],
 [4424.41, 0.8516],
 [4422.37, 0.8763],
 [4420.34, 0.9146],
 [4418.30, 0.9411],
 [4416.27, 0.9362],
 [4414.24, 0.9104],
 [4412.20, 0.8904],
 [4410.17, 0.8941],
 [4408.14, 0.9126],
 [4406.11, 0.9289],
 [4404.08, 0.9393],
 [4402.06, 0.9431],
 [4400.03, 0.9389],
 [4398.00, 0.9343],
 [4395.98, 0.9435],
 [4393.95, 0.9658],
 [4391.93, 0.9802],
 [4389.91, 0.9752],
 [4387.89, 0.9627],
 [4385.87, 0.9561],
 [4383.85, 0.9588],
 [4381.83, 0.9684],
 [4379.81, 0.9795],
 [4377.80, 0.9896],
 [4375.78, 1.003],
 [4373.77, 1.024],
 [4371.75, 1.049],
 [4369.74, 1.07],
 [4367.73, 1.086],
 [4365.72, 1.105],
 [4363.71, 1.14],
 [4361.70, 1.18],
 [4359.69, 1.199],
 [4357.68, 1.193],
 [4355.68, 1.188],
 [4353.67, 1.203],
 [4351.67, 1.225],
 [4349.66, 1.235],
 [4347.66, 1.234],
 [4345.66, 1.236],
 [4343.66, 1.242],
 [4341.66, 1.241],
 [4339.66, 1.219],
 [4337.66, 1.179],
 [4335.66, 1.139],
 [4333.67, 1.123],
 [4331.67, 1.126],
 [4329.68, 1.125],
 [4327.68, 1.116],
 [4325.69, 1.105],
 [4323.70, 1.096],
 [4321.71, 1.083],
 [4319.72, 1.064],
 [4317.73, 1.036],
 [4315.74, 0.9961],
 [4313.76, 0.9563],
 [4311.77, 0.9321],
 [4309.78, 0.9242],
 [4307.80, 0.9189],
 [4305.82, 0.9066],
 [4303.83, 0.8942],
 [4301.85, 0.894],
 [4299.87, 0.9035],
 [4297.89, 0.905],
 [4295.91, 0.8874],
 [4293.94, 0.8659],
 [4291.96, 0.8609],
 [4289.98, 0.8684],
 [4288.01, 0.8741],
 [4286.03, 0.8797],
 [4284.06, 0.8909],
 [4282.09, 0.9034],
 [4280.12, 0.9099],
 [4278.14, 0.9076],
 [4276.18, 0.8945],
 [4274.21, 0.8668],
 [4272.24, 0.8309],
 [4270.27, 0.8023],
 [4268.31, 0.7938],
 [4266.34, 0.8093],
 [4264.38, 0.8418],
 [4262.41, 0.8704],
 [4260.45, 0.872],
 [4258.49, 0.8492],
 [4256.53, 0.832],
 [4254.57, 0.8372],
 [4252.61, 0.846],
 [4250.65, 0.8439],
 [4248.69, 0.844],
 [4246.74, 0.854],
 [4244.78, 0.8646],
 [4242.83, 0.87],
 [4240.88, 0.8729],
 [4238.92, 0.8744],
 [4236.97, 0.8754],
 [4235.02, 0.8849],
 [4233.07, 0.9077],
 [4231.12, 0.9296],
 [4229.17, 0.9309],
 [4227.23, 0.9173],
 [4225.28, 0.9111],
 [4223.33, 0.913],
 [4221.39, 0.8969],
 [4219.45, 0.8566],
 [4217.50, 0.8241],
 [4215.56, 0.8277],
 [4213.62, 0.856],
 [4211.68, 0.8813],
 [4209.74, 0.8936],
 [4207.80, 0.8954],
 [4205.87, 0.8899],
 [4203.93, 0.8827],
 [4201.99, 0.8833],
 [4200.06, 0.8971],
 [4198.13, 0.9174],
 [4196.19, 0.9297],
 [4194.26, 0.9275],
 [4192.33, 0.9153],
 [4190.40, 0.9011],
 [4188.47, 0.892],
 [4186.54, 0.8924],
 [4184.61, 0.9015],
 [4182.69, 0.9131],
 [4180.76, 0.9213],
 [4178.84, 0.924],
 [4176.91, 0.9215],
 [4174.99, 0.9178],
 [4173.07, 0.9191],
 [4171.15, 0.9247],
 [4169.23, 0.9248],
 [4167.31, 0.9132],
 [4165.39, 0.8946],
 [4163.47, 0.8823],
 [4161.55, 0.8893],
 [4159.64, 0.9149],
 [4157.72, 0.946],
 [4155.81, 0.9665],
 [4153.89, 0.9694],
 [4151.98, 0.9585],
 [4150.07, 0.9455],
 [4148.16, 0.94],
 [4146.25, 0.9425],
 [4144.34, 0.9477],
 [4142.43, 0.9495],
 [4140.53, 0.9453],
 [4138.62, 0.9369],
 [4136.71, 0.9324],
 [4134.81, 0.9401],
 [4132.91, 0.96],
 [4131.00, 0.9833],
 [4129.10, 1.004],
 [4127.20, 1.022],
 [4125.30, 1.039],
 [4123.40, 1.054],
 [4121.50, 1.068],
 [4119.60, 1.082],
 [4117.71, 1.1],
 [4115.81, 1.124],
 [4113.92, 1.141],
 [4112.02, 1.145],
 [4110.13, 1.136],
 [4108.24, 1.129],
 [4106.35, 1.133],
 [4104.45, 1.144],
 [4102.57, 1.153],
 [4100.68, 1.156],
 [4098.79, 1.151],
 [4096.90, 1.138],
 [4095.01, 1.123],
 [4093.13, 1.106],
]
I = 0.5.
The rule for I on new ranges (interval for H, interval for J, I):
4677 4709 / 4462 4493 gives 2.0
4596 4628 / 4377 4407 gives 1.0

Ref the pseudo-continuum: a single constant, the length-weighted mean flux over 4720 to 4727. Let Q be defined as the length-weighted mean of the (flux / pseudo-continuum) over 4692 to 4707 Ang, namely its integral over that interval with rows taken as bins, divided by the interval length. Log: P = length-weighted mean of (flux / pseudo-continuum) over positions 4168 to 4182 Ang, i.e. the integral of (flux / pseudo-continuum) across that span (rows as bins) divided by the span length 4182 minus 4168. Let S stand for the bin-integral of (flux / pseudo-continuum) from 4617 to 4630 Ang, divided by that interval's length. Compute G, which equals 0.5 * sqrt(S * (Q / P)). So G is 0.482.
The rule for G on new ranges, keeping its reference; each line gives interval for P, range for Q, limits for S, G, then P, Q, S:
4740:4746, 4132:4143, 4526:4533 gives 0.564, 1.00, 1.12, 1.13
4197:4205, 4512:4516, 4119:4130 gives 0.549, 1.06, 1.04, 1.24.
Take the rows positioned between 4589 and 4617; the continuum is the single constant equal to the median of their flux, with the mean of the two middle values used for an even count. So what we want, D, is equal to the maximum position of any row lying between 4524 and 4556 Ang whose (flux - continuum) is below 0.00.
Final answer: 4548.37 Ang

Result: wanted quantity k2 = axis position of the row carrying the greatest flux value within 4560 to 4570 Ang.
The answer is 4565.15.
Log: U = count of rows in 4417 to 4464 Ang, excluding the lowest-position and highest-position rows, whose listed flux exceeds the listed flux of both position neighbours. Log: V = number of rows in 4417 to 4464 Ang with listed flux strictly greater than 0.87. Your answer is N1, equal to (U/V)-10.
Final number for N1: -9.33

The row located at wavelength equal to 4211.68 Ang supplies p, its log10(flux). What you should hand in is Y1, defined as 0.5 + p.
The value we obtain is 0.445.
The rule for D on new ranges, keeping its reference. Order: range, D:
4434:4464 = 4461.24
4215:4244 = 4219.45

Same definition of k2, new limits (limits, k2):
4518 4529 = 4527.47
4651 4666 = 4665.04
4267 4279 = 4278.14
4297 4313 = 4311.77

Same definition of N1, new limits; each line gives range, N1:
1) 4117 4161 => -9.91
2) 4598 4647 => -8.50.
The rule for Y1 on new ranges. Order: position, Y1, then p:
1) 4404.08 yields 0.473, -0.027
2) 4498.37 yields 0.351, -0.149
